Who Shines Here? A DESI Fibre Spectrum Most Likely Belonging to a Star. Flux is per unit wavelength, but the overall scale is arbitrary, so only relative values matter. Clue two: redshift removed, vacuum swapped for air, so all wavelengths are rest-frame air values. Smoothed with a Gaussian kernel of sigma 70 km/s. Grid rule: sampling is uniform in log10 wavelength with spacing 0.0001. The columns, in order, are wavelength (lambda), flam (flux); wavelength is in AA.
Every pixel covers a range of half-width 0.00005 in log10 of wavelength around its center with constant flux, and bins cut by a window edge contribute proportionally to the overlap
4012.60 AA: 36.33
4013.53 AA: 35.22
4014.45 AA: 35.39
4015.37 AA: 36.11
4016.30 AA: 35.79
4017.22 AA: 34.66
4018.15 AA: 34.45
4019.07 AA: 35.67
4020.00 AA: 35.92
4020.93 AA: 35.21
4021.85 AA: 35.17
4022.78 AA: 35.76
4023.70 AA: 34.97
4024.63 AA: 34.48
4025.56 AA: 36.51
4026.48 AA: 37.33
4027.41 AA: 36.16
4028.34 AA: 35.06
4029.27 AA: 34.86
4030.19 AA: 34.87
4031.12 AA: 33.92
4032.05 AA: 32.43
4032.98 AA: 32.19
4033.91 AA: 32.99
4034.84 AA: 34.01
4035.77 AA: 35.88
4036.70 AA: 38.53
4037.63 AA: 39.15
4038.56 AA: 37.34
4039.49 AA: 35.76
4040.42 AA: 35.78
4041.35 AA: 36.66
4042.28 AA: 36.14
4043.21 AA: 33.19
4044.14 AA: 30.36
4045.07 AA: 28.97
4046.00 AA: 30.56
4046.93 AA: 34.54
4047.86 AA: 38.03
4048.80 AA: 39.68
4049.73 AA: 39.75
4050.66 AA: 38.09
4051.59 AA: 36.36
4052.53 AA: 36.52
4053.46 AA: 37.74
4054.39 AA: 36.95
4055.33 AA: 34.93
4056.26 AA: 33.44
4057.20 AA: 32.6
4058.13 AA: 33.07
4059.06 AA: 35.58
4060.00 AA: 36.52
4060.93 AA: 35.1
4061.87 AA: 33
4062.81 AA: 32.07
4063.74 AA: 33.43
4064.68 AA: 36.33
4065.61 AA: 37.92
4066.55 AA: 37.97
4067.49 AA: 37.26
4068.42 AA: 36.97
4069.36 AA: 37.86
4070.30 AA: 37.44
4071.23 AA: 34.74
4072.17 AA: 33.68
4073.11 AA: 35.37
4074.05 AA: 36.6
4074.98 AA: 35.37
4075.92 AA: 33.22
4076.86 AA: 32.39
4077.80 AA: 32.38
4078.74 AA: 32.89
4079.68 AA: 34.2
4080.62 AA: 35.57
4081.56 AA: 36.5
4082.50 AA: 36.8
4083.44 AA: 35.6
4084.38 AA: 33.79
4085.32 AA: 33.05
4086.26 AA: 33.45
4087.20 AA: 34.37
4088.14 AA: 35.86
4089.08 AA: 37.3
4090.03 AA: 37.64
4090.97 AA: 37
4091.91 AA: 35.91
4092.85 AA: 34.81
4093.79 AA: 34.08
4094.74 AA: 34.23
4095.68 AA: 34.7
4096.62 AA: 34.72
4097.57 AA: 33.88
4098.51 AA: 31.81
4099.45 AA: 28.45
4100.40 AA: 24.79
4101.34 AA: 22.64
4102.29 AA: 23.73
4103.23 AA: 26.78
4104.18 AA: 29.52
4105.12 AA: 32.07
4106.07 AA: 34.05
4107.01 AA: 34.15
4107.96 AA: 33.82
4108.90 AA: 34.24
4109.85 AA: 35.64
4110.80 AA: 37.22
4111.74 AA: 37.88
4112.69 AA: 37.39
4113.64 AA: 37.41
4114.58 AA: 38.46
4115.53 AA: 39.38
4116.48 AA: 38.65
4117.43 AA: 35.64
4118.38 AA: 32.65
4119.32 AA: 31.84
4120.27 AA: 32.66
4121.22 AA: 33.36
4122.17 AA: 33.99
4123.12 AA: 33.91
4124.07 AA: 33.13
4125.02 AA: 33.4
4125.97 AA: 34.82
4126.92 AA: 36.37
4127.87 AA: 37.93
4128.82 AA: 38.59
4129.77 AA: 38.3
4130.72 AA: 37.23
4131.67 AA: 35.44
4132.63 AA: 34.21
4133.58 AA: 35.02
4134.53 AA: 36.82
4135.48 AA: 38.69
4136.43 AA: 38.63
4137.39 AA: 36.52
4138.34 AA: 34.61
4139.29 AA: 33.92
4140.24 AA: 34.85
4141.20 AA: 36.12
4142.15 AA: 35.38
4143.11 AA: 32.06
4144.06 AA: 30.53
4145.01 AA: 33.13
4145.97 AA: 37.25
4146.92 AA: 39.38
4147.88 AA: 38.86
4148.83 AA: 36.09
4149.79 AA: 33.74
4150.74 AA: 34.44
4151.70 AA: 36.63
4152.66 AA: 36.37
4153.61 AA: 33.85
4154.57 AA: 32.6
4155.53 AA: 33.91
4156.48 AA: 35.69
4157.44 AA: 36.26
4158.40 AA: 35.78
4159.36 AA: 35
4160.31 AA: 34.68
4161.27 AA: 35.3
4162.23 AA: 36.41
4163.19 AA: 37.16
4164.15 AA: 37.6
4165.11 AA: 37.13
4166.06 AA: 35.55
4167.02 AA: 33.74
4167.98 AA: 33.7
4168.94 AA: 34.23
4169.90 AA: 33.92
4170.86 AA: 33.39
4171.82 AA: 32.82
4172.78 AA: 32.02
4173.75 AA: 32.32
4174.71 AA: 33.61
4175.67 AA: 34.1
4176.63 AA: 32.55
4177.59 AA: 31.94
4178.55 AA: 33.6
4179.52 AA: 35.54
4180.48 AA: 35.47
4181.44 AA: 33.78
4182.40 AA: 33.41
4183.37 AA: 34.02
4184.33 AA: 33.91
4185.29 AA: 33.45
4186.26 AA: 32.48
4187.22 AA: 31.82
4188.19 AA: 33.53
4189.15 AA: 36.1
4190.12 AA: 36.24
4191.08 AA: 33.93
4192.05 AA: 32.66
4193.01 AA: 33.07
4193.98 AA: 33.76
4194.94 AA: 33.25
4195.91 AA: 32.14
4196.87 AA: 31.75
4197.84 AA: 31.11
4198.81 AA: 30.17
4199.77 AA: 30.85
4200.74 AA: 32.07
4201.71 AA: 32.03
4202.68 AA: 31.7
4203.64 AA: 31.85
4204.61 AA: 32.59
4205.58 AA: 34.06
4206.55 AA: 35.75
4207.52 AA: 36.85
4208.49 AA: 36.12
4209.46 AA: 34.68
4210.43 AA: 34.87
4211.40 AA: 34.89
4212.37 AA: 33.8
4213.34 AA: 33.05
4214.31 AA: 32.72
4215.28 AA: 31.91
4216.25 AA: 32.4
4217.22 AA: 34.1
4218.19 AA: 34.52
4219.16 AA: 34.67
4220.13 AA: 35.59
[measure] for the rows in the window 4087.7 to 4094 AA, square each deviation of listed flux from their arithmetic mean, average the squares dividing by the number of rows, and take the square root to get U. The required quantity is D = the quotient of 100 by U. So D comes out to 82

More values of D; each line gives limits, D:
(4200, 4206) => 125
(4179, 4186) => 120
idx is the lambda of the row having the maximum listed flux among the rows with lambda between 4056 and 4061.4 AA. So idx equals 4060.00 AA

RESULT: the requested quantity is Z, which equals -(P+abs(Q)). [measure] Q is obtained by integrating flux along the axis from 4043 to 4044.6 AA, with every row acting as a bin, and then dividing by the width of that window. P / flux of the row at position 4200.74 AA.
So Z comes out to -63.6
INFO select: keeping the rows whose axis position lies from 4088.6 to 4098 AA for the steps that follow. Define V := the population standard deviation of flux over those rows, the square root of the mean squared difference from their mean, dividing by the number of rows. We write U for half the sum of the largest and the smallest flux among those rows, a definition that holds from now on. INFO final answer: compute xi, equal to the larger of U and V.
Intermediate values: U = 35.8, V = 1.3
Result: 35.8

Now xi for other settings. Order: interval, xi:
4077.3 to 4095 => 35.0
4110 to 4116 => 38.3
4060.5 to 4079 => 35.0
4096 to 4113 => 30.3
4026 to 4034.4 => 34.8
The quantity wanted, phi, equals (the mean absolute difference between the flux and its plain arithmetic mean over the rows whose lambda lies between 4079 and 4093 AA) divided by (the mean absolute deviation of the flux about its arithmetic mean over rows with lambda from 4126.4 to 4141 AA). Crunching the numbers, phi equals 0.8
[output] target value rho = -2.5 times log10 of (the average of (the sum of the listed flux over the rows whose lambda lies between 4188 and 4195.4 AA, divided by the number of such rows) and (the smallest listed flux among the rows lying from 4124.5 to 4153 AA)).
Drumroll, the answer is -3.77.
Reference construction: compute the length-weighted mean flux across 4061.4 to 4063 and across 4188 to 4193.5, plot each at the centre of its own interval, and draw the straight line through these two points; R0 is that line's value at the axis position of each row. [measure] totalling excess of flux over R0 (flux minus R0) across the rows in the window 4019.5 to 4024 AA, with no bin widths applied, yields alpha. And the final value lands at 18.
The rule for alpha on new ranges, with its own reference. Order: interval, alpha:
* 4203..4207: -4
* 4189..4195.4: -1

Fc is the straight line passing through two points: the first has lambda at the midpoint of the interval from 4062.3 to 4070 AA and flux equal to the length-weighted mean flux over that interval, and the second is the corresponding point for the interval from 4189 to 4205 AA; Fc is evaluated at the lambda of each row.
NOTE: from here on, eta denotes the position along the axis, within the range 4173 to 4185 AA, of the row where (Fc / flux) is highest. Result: 4177.59 AA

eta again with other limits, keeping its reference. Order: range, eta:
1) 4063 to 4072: 4063.74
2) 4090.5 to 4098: 4097.57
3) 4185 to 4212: 4198.81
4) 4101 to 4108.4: 4101.34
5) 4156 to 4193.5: 4172.78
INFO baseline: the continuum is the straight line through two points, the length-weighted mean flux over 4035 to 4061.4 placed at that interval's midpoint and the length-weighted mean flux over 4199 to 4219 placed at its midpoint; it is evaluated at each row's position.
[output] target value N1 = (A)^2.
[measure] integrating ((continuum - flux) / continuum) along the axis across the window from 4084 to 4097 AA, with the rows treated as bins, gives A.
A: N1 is 0.00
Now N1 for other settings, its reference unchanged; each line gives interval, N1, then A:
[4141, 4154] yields 0.13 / -0.36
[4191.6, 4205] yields 0.40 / 0.63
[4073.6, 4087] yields 0.09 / 0.30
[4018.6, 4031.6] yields 0.03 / 0.18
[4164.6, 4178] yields 0.02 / 0.14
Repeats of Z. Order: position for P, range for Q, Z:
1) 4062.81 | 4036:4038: -70.5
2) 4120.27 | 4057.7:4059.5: -67.1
